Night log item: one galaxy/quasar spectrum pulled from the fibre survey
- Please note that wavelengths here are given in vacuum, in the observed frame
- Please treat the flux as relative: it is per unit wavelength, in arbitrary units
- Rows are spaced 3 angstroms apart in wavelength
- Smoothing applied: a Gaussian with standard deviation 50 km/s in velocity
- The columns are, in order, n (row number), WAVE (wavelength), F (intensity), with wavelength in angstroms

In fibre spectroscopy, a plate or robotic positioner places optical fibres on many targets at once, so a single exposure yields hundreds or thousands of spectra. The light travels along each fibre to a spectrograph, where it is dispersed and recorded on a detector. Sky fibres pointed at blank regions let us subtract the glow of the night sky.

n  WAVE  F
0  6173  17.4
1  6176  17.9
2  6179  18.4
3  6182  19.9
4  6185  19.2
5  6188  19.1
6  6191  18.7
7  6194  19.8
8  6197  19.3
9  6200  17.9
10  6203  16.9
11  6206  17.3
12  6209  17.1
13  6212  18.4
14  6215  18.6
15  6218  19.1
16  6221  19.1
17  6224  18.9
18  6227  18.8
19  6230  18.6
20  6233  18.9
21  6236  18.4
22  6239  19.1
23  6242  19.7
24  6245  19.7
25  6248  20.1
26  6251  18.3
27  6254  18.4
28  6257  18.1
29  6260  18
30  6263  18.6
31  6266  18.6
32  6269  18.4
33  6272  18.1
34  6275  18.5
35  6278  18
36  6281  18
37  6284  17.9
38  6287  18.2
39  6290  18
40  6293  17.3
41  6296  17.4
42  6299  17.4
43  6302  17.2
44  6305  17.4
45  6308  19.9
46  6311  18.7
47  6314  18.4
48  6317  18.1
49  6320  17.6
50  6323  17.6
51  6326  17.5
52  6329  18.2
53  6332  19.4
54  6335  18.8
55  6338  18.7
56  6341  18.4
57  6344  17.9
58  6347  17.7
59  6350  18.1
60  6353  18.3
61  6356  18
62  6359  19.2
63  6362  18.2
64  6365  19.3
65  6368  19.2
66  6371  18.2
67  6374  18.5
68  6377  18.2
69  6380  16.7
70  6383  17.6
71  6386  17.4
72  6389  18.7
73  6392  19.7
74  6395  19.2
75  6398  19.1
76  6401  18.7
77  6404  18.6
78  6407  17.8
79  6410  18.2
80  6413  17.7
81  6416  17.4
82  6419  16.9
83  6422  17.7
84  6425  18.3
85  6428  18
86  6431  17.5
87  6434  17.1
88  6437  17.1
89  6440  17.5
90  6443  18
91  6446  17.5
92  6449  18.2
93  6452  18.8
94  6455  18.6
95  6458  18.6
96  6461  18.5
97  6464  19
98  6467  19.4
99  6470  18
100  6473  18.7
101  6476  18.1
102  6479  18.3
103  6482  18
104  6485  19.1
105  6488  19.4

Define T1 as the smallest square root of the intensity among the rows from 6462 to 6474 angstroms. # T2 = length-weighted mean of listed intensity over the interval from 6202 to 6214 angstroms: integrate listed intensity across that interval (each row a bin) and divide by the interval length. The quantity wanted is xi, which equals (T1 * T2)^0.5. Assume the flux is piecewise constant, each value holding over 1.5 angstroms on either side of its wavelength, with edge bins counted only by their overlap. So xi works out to 8.62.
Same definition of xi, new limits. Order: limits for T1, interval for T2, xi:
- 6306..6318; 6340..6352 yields 8.76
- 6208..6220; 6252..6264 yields 8.69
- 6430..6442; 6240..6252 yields 8.98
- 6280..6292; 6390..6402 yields 9.01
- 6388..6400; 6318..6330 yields 8.75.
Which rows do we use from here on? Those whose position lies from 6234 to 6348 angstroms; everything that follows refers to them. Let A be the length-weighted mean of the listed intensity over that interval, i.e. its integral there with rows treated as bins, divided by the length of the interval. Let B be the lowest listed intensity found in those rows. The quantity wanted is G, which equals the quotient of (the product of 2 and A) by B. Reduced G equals 2.13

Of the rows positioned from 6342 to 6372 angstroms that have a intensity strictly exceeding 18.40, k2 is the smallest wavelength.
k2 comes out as 6359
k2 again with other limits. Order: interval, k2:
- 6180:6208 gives 6182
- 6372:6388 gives 6374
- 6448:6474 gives 6452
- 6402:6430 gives 6404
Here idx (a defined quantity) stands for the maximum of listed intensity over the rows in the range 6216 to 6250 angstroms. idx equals 20.1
